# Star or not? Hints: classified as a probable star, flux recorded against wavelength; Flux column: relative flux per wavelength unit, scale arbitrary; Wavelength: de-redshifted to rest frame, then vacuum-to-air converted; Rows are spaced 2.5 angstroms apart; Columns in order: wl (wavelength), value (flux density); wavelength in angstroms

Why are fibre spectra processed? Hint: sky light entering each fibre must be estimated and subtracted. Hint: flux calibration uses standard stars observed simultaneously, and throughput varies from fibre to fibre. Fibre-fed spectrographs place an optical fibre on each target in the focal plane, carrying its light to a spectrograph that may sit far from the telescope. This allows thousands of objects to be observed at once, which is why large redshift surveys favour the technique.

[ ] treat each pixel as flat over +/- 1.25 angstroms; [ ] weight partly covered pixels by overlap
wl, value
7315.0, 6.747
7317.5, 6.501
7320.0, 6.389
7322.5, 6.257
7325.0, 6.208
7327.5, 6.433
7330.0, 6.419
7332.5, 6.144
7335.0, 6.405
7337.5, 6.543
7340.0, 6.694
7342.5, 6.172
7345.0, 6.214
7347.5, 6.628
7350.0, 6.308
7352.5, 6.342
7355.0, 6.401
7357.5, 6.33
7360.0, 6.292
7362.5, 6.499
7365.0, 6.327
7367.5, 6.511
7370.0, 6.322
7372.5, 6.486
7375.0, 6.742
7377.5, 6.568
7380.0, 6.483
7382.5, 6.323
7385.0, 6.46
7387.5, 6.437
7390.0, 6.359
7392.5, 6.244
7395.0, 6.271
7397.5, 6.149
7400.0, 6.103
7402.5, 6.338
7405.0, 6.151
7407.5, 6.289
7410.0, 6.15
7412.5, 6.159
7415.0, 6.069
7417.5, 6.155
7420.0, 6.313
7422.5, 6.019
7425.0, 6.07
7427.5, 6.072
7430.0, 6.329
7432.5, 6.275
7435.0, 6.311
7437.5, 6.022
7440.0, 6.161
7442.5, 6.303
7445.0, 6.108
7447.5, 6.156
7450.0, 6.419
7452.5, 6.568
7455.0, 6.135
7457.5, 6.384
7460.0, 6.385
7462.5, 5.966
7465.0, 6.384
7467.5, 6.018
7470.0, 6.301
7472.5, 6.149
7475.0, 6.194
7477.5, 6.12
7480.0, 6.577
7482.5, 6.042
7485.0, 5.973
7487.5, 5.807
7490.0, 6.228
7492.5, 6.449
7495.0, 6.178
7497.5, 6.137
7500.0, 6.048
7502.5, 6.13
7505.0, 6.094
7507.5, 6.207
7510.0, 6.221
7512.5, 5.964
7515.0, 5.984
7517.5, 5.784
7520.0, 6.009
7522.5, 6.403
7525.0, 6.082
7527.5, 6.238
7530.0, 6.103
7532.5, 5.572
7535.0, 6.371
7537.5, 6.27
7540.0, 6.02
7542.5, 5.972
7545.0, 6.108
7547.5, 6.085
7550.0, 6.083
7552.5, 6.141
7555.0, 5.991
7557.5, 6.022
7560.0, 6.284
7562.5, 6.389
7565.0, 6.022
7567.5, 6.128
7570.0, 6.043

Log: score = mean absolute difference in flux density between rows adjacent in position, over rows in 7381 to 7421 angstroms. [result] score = 0.106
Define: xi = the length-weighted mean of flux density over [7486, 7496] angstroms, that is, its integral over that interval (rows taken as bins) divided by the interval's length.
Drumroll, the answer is 6.16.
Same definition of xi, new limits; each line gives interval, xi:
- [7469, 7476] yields 6.21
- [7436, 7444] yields 6.16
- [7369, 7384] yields 6.49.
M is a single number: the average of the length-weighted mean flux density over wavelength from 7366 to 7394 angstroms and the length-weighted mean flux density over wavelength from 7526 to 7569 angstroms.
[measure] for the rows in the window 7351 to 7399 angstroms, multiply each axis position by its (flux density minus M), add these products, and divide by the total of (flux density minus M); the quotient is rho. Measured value 7371.8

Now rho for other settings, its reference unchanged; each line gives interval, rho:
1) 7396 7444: 7418.8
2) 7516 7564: 7536.5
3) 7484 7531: 7507.0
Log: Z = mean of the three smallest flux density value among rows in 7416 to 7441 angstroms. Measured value 6.04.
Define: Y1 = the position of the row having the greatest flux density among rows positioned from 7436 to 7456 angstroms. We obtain 7452.5 angstroms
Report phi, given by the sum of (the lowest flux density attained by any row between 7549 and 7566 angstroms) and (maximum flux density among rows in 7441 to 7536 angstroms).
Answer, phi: 12.6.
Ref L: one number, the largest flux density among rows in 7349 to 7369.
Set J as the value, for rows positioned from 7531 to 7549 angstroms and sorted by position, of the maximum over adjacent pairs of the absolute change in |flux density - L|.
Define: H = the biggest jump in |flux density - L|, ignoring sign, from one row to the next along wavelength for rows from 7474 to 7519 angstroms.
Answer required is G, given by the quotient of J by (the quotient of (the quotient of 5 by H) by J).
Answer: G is 0.054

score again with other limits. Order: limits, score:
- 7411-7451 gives 0.140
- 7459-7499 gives 0.263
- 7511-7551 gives 0.223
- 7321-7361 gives 0.174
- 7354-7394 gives 0.137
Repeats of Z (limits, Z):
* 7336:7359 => 6.23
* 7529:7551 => 5.85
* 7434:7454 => 6.10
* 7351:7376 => 6.31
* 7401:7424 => 6.08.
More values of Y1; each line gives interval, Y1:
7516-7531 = 7522.5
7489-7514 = 7492.5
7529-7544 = 7535.0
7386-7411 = 7387.5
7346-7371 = 7347.5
